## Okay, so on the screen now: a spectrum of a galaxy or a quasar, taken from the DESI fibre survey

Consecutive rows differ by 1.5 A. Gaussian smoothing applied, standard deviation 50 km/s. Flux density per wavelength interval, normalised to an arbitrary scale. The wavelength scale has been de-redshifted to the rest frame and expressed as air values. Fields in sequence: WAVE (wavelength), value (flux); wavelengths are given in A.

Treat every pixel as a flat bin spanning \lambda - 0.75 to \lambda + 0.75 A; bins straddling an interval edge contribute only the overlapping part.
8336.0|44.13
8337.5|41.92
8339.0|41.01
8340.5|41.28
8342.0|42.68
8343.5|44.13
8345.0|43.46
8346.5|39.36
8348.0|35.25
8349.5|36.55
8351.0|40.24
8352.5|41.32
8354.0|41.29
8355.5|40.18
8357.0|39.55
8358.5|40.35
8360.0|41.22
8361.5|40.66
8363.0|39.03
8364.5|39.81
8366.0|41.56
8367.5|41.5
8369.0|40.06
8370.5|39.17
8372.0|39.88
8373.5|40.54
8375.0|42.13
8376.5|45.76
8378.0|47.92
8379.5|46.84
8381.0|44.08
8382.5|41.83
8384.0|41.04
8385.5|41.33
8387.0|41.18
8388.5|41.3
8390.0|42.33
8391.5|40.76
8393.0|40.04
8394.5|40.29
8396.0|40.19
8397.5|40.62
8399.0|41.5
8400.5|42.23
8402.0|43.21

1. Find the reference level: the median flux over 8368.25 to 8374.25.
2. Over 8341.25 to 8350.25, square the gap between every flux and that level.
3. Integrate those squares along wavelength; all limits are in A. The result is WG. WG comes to 107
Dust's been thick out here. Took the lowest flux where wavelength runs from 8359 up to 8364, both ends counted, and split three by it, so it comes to 0.077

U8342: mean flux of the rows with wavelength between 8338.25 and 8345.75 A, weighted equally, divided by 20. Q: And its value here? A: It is 2.13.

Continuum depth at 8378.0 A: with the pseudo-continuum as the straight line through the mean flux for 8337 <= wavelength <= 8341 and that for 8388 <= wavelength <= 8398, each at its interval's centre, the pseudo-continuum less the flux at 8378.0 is -7.0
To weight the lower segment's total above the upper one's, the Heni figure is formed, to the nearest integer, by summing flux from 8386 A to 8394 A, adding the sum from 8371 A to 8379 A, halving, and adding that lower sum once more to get 427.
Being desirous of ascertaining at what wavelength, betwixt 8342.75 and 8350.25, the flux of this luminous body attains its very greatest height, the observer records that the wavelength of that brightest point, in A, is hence 8343.5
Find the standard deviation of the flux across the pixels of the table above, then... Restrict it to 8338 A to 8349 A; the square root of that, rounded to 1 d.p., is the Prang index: 1.7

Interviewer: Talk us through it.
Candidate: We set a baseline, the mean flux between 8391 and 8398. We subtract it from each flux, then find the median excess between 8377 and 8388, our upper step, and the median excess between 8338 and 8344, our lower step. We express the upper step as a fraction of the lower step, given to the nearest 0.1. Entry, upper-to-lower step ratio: 0.9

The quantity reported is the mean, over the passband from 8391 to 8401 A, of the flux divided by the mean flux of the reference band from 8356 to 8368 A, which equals 1.01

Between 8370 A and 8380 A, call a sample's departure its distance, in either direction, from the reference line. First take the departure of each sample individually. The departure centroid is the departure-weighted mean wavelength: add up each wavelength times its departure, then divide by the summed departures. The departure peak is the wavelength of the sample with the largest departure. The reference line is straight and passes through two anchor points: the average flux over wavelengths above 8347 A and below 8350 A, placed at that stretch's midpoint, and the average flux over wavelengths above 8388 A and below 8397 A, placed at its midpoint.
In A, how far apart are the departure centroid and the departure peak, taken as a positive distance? 1.0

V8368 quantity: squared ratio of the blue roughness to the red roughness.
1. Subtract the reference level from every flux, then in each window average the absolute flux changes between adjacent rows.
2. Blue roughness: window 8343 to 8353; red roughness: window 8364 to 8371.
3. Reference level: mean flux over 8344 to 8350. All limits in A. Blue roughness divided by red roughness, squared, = 6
